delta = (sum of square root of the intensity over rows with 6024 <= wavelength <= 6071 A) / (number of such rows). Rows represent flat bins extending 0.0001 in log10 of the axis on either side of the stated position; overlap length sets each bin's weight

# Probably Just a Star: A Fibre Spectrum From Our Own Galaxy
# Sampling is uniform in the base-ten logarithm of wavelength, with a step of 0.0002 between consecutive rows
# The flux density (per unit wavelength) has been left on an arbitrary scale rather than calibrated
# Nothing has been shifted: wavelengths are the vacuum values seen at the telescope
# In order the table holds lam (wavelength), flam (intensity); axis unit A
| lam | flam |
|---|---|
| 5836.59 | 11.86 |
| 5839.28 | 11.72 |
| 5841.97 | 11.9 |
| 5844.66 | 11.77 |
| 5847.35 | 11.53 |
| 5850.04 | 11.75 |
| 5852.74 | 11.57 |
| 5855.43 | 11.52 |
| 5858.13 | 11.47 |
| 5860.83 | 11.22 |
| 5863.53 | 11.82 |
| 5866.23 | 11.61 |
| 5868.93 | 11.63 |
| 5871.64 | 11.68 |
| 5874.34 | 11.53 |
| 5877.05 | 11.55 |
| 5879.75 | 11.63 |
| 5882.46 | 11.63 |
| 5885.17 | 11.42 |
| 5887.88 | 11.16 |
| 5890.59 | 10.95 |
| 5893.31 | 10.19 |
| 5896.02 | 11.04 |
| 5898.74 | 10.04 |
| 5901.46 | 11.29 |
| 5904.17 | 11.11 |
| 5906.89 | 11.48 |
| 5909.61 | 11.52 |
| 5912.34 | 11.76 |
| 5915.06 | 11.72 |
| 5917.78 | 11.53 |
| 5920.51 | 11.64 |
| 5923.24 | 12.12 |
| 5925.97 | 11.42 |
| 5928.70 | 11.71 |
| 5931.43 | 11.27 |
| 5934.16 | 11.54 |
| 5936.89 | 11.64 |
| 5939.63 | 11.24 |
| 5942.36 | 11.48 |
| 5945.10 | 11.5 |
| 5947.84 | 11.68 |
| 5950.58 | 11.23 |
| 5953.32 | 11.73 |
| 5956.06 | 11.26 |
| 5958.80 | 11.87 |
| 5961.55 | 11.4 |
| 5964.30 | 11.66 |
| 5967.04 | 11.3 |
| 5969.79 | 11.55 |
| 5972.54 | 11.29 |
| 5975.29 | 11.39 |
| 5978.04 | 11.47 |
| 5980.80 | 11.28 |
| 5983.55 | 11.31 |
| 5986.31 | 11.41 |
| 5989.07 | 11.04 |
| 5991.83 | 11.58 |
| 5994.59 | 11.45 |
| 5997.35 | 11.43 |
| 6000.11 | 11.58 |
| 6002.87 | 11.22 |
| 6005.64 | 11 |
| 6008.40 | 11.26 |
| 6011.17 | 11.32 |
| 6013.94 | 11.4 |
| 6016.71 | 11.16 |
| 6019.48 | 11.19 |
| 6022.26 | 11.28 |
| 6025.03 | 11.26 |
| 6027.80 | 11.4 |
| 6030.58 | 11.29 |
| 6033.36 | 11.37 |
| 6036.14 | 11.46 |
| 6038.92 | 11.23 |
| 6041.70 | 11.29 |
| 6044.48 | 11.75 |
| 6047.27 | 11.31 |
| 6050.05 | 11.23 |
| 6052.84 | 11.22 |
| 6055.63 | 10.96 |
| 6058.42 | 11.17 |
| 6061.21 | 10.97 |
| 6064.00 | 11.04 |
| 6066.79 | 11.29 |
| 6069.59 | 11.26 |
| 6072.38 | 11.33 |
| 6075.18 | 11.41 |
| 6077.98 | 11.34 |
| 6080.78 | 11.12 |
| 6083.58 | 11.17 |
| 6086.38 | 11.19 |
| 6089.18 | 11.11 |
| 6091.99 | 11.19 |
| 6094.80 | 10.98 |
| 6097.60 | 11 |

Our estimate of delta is 3.36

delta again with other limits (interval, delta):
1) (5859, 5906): 3.36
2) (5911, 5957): 3.40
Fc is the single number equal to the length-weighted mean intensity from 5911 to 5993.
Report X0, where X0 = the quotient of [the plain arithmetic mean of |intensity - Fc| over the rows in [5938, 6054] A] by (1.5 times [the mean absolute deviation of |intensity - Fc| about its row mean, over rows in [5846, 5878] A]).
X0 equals 1.4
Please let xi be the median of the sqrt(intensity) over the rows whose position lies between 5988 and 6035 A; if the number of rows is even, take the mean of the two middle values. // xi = 3.36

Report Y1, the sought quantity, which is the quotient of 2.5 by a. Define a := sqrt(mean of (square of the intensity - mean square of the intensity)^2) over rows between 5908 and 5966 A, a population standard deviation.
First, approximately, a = 5.1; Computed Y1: 0.49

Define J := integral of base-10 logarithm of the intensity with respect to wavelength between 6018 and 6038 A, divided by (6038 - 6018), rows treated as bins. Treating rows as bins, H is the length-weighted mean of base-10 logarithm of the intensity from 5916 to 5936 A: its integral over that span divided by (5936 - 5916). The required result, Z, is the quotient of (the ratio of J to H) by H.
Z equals 0.929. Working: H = 1.06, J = 1.05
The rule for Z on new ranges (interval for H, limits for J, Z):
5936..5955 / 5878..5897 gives 0.932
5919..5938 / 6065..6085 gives 0.928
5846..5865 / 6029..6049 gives 0.935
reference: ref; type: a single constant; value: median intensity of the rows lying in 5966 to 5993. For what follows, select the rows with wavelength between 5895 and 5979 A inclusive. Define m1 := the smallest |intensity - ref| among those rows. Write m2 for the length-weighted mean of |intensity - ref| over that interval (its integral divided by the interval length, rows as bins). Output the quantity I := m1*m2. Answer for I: 0.010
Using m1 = 0.040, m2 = 0.25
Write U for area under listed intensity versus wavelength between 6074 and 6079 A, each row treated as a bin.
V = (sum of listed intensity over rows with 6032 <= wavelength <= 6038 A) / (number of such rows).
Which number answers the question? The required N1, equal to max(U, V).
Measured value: 56.9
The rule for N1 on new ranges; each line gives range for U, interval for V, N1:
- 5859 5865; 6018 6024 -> 69.1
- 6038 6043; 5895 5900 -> 56.3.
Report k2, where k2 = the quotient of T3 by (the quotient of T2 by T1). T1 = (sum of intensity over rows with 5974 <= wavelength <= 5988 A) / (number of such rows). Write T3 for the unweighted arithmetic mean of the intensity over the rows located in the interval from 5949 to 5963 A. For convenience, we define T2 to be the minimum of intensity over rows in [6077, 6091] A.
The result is 11.8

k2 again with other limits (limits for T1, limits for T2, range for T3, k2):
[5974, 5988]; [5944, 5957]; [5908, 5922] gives 11.8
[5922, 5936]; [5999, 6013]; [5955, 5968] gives 12.1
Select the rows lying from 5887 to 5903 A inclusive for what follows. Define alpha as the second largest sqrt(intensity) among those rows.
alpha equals 3.34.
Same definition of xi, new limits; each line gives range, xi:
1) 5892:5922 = 3.39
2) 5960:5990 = 3.37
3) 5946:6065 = 3.36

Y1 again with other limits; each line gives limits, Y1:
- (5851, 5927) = 0.26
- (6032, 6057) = 0.55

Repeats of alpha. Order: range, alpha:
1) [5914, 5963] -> 3.45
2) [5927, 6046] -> 3.43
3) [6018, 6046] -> 3.39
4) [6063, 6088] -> 3.37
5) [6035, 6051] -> 3.39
